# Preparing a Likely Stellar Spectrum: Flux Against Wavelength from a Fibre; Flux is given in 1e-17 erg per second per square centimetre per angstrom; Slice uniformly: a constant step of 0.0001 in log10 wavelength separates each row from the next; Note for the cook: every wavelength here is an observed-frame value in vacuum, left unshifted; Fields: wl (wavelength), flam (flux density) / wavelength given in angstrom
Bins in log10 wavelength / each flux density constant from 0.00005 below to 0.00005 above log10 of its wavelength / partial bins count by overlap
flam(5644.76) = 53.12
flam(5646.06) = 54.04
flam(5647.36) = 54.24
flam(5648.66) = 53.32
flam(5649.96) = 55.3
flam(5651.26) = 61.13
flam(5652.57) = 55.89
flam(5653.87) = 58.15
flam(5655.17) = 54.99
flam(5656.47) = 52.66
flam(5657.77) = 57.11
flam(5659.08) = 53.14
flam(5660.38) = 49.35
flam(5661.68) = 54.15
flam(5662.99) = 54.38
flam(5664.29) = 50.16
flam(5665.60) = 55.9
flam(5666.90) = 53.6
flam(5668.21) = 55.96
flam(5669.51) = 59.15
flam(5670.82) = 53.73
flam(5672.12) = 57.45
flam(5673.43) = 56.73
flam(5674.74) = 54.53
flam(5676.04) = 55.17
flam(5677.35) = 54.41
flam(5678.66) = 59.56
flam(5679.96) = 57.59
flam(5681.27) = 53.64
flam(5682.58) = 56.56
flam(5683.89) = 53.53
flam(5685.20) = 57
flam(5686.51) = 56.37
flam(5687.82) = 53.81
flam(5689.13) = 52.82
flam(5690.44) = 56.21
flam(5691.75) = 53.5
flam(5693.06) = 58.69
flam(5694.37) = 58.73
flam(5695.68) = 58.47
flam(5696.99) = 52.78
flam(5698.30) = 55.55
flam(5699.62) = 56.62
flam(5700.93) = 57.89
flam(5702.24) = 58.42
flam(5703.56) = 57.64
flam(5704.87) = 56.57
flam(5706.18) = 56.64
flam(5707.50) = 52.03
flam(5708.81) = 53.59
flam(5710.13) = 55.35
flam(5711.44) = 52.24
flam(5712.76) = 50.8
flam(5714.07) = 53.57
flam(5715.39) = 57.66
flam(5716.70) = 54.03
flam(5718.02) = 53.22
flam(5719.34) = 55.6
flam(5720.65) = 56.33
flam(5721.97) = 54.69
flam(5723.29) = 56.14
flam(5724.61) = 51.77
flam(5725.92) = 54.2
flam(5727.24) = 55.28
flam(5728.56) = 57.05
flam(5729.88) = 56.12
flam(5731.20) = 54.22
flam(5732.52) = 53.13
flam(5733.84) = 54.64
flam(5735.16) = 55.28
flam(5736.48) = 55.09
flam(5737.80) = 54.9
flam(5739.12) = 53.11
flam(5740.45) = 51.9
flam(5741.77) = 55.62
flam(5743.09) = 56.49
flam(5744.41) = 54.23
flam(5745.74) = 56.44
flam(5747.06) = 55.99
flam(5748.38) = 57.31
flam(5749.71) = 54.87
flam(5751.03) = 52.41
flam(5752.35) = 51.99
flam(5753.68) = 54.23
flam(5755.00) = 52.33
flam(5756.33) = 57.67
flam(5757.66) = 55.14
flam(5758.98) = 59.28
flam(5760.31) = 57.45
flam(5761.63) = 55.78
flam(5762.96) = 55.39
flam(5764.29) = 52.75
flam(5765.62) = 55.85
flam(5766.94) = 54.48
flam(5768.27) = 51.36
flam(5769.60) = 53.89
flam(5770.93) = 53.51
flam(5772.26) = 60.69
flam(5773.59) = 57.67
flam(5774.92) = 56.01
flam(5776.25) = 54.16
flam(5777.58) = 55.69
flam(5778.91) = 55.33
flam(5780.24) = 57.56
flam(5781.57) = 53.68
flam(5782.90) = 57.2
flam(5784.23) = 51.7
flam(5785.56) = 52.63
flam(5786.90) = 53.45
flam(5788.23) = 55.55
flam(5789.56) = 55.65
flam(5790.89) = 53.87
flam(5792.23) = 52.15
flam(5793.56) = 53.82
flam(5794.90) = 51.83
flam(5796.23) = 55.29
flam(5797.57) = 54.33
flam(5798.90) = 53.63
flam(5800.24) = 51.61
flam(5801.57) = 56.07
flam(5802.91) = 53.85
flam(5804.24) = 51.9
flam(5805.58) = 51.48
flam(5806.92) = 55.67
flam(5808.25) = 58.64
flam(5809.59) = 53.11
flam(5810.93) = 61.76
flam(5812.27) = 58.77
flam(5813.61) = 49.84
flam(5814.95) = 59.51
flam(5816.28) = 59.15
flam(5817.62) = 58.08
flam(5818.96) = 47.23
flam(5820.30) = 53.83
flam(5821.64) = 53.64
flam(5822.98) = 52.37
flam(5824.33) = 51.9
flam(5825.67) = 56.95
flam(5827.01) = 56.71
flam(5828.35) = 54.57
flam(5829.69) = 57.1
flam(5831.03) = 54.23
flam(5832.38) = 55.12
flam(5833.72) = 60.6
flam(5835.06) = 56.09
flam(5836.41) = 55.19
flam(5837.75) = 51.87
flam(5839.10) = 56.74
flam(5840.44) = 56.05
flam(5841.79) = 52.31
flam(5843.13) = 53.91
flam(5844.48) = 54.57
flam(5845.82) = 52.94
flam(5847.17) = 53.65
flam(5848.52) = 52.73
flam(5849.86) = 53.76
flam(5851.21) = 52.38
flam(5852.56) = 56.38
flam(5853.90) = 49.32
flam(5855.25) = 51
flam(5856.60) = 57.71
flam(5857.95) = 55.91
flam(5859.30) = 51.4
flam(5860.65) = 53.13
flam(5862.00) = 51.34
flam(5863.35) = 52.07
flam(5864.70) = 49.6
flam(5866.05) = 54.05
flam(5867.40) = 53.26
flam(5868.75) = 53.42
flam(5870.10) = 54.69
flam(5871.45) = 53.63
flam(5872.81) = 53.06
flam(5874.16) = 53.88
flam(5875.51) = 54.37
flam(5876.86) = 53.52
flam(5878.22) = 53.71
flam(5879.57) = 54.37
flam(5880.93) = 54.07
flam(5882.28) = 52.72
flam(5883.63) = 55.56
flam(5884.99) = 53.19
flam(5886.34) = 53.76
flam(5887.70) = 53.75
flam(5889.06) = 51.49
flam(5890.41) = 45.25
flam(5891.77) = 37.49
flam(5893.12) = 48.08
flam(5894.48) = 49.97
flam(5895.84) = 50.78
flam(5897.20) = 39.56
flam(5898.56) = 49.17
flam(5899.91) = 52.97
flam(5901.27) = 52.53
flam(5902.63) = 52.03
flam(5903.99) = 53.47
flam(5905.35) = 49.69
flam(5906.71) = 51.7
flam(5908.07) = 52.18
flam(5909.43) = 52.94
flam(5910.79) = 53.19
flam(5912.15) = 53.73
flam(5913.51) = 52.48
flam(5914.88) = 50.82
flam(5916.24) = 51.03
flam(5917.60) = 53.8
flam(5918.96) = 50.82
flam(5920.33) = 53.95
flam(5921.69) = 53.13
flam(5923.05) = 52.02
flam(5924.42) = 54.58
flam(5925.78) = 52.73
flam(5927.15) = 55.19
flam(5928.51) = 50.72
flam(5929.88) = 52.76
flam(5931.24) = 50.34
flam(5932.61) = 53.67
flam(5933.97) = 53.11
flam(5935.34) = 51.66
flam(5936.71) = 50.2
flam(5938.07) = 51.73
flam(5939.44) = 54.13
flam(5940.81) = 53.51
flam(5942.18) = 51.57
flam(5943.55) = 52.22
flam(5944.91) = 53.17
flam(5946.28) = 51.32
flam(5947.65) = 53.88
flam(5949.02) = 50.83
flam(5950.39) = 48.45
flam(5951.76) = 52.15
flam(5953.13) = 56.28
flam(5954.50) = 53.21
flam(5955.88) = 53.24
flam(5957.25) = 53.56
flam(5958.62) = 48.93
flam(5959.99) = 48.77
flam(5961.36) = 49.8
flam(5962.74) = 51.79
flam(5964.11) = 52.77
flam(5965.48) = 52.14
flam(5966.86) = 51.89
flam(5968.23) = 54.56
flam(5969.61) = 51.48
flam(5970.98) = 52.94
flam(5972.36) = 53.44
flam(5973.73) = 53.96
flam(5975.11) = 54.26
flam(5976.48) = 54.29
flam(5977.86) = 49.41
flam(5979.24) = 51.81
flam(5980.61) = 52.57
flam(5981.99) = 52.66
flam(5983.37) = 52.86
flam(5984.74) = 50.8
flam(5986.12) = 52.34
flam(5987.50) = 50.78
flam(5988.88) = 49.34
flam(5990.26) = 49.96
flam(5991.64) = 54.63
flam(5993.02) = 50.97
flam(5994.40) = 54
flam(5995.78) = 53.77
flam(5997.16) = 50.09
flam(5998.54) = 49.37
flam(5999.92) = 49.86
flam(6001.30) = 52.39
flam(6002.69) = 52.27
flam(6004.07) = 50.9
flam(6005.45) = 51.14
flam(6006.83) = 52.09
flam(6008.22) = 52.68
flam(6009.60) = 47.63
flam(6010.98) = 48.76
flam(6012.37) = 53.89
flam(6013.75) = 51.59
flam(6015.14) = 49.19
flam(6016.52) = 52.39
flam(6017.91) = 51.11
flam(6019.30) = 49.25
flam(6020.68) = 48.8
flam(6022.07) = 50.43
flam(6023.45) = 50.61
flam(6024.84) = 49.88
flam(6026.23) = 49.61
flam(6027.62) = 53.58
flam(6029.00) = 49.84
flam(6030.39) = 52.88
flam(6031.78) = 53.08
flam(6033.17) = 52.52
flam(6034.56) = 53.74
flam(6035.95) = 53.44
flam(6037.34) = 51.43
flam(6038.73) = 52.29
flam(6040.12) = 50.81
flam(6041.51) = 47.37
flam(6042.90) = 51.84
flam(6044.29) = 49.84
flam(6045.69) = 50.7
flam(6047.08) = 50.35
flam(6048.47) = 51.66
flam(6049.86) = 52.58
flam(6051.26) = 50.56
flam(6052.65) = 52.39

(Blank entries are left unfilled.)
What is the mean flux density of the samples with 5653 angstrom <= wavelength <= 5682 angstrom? 55.1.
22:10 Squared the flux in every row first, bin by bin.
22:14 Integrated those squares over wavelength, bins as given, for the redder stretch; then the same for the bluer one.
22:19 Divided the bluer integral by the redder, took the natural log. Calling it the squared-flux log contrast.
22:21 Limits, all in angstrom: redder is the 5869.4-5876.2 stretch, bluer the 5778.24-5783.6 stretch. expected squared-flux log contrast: -0.2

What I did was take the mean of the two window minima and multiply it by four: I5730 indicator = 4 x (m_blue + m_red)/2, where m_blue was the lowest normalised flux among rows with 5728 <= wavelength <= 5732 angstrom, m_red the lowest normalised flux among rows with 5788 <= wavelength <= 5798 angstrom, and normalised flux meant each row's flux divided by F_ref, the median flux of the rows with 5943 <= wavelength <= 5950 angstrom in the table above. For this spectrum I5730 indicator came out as 4.06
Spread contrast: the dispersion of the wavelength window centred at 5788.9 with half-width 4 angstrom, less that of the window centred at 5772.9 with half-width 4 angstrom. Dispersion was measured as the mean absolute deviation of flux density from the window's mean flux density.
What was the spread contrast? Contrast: -1.0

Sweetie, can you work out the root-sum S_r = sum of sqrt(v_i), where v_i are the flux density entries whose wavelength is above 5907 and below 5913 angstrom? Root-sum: 29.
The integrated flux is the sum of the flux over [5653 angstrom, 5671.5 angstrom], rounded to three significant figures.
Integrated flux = 762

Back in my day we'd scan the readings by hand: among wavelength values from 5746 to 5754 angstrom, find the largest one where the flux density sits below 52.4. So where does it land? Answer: 5752.35 angstrom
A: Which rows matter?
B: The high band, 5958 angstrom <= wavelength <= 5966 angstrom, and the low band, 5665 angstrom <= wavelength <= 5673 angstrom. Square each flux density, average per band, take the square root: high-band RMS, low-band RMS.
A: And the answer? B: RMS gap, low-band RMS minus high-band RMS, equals 5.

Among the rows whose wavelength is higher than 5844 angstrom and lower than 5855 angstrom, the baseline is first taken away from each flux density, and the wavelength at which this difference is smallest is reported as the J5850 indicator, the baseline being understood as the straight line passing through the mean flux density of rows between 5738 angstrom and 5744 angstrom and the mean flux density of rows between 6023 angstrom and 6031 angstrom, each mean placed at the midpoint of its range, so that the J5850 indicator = 5853.90 angstrom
